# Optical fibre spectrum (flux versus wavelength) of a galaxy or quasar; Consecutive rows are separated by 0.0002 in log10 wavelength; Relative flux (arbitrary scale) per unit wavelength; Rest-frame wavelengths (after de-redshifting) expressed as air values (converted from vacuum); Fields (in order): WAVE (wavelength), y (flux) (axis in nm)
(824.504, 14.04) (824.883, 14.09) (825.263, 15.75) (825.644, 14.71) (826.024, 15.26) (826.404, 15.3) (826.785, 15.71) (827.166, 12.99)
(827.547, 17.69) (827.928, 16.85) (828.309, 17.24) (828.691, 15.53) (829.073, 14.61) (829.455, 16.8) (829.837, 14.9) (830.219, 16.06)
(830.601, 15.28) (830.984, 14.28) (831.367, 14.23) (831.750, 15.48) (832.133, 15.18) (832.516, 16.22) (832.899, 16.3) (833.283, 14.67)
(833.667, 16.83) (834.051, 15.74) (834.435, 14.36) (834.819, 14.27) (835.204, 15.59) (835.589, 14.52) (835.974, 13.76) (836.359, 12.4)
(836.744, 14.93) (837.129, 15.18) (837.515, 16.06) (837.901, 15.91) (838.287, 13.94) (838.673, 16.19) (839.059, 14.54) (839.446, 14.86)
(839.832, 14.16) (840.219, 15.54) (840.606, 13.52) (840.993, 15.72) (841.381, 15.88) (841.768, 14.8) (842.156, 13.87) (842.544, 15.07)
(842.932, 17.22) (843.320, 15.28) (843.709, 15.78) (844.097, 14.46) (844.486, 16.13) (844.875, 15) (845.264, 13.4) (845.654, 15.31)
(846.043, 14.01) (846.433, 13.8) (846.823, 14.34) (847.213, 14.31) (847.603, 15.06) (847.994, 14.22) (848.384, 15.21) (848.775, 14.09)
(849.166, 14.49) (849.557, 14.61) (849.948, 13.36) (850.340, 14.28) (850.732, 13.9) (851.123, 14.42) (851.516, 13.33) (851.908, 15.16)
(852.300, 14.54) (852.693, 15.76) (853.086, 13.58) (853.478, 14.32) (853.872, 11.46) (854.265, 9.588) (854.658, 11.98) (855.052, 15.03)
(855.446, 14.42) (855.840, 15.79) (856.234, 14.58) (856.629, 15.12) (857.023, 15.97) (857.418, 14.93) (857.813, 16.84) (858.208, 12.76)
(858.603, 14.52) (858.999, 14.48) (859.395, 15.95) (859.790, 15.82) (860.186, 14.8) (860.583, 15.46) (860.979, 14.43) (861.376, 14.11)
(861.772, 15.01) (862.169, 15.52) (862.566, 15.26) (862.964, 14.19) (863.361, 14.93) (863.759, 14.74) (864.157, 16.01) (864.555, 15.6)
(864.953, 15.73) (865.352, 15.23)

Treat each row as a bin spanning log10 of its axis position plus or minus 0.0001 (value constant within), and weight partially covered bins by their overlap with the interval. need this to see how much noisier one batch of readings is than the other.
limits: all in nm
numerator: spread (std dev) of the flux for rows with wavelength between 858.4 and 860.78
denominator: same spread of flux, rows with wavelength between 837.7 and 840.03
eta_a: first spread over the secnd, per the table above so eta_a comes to 0.71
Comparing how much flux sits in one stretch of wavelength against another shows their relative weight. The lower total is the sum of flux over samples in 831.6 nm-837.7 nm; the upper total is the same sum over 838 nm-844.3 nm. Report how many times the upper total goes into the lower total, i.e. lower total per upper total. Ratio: 1.00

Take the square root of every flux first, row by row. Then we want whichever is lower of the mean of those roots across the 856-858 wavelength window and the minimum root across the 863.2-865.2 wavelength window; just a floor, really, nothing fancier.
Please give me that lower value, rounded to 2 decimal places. 3.84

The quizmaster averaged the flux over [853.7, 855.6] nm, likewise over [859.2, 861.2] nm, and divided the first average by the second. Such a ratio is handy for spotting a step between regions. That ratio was 0.82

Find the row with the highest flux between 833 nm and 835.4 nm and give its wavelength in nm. 833.667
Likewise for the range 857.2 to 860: 857.813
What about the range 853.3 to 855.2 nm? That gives 855.052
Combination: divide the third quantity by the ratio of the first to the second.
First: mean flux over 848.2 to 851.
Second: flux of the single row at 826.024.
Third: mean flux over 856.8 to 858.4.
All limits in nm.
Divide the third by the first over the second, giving 16.2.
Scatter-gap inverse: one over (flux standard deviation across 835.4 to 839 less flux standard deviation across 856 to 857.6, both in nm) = 1.5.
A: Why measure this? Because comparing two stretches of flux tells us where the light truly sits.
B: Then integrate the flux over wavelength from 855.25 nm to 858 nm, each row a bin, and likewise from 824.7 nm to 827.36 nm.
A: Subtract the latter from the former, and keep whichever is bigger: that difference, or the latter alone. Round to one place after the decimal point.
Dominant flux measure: 39.5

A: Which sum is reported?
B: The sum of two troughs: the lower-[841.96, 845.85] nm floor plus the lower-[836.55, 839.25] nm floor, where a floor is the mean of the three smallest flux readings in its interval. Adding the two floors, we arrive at 28.38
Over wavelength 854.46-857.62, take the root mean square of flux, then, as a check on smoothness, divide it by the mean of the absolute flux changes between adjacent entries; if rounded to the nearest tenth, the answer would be 11.9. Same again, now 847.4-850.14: 18.4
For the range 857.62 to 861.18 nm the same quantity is 11.8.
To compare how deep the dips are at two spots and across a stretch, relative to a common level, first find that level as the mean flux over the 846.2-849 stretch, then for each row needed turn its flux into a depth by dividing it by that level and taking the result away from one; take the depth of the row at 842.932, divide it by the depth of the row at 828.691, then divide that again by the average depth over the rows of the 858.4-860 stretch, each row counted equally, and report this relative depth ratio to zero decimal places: -48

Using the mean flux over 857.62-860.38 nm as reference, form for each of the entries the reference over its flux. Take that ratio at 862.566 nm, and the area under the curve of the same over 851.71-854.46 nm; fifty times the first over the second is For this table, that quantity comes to 15.6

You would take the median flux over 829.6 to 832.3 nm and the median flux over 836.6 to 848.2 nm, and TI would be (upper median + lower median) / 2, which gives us 15.1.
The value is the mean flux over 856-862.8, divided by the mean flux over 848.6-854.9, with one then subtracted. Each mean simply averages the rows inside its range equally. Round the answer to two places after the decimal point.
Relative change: 0.10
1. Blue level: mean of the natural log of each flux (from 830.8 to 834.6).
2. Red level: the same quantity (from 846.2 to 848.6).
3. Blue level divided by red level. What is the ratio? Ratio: 1.02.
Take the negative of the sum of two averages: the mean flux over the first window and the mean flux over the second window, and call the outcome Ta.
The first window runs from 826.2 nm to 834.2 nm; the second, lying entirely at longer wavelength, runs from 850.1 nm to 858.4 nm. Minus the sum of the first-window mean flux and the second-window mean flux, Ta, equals -29.8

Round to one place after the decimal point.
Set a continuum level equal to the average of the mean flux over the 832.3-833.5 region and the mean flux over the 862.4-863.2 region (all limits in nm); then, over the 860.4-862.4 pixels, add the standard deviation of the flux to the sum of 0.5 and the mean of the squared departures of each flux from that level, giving 1.5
